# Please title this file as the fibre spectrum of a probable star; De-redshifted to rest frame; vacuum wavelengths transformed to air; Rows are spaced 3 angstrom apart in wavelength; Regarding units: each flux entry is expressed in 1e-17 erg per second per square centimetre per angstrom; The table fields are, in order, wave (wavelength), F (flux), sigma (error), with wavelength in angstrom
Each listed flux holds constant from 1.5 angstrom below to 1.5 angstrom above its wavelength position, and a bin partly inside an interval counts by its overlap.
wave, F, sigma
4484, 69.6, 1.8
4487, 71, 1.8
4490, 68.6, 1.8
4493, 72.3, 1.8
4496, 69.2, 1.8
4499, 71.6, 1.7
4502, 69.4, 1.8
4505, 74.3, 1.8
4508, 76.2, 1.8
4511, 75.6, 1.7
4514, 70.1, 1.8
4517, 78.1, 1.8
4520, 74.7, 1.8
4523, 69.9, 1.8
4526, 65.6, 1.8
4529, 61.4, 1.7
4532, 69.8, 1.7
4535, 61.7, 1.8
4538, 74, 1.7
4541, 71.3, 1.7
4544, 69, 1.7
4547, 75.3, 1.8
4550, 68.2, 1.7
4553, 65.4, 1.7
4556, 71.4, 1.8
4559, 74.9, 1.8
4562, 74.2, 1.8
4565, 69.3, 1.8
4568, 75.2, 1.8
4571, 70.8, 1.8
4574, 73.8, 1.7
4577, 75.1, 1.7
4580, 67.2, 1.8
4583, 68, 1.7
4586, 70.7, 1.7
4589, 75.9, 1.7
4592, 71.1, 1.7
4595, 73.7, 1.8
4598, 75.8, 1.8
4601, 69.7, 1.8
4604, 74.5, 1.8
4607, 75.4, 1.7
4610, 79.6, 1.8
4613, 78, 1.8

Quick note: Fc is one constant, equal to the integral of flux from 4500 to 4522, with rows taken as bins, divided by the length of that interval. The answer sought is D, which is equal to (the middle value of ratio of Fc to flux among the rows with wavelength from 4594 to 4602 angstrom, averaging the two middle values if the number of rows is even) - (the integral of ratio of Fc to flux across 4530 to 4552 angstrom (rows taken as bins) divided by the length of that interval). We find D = -0.063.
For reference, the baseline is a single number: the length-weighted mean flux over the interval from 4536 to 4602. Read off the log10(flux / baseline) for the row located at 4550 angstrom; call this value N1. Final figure -0.022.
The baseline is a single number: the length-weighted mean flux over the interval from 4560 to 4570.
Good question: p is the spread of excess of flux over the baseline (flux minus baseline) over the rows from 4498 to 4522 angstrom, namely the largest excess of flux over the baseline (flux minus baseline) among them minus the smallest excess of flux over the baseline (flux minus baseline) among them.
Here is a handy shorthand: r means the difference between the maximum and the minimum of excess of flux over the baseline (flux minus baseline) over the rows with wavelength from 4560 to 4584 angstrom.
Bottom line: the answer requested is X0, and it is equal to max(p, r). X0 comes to 8.7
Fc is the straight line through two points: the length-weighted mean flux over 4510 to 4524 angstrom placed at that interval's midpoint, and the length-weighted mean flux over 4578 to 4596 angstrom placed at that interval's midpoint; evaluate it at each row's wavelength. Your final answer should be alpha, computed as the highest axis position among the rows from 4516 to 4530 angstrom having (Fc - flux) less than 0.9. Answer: 4520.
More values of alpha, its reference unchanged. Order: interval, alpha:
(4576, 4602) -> 4598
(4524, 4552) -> 4547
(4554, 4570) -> 4568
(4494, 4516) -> 4511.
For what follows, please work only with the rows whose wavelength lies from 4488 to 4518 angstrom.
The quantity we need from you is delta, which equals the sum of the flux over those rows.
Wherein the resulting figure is 725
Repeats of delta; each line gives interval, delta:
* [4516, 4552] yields 839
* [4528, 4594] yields 1554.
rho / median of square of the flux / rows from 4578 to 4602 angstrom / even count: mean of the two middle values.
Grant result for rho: 5027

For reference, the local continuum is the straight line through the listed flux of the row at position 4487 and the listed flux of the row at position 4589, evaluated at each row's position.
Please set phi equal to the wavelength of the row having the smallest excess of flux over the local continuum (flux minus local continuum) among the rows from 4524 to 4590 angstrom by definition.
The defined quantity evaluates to 4529 angstrom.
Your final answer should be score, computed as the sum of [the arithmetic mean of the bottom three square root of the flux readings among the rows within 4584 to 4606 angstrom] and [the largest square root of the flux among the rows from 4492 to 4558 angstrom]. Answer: 17.2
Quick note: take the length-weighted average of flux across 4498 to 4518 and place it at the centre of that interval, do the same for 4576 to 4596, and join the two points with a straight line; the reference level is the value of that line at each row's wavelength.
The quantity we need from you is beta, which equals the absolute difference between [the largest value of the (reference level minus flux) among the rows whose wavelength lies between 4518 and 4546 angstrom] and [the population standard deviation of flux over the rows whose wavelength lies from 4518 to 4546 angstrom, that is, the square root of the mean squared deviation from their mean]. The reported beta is 7.1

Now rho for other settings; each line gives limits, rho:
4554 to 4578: 5476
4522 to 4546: 4817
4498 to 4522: 5550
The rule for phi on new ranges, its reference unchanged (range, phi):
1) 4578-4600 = 4580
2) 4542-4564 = 4553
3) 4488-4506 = 4490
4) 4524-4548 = 4529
